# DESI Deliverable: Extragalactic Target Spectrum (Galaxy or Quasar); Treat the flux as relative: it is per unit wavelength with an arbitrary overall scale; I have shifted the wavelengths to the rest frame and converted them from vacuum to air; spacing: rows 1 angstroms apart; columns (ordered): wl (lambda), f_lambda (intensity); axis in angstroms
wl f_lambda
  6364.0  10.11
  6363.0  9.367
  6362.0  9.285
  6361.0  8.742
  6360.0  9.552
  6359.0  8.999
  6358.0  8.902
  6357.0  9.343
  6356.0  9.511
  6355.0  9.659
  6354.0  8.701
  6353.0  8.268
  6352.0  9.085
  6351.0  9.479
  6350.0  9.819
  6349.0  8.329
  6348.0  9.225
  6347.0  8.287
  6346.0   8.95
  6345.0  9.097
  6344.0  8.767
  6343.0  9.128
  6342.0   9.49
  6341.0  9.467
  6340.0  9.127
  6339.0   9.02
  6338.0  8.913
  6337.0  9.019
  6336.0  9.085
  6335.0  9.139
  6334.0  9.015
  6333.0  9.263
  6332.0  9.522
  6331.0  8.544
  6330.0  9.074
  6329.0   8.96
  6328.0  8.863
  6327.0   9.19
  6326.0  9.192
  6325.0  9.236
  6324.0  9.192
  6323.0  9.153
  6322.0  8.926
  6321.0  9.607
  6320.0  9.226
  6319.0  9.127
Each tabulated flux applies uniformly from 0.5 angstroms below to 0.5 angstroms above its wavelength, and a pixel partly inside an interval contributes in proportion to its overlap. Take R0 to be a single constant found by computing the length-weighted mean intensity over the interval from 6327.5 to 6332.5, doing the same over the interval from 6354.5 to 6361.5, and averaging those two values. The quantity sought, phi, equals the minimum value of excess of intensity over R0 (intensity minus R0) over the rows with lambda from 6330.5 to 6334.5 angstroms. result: -0.57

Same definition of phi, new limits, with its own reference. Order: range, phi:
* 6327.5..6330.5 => -0.26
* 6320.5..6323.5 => -0.19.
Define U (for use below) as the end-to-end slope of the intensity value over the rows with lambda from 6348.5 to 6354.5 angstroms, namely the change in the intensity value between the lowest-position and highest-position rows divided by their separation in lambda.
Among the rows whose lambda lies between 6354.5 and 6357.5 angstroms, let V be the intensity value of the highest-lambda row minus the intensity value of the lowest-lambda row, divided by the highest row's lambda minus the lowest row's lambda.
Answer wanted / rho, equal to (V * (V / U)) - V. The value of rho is 0.49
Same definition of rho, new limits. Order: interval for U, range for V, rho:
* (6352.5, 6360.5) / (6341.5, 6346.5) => 0.23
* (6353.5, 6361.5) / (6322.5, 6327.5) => 0.01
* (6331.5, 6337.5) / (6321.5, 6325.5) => -0.21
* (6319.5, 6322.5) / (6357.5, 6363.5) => -0.15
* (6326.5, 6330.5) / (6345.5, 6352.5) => -0.04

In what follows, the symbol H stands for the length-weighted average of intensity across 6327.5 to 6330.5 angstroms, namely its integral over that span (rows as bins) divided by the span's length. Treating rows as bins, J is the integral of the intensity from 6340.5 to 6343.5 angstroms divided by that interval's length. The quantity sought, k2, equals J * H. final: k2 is 84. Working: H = 8.97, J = 9.36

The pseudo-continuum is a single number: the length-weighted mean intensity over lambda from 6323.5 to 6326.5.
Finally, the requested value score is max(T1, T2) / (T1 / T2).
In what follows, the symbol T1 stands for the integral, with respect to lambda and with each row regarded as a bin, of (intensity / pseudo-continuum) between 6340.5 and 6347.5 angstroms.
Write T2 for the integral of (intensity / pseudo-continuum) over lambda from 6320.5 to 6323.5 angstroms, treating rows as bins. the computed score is 3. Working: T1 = 6.9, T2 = 3.0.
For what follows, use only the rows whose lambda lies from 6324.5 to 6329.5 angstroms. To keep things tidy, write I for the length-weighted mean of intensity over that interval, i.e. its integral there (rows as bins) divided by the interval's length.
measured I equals 9.09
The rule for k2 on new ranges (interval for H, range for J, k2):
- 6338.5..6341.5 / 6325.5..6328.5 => 84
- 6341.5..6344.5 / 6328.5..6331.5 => 81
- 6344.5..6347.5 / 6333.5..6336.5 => 80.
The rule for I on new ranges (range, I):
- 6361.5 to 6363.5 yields 9.33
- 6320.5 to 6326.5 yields 9.22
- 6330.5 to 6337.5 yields 9.08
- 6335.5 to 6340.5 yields 9.03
